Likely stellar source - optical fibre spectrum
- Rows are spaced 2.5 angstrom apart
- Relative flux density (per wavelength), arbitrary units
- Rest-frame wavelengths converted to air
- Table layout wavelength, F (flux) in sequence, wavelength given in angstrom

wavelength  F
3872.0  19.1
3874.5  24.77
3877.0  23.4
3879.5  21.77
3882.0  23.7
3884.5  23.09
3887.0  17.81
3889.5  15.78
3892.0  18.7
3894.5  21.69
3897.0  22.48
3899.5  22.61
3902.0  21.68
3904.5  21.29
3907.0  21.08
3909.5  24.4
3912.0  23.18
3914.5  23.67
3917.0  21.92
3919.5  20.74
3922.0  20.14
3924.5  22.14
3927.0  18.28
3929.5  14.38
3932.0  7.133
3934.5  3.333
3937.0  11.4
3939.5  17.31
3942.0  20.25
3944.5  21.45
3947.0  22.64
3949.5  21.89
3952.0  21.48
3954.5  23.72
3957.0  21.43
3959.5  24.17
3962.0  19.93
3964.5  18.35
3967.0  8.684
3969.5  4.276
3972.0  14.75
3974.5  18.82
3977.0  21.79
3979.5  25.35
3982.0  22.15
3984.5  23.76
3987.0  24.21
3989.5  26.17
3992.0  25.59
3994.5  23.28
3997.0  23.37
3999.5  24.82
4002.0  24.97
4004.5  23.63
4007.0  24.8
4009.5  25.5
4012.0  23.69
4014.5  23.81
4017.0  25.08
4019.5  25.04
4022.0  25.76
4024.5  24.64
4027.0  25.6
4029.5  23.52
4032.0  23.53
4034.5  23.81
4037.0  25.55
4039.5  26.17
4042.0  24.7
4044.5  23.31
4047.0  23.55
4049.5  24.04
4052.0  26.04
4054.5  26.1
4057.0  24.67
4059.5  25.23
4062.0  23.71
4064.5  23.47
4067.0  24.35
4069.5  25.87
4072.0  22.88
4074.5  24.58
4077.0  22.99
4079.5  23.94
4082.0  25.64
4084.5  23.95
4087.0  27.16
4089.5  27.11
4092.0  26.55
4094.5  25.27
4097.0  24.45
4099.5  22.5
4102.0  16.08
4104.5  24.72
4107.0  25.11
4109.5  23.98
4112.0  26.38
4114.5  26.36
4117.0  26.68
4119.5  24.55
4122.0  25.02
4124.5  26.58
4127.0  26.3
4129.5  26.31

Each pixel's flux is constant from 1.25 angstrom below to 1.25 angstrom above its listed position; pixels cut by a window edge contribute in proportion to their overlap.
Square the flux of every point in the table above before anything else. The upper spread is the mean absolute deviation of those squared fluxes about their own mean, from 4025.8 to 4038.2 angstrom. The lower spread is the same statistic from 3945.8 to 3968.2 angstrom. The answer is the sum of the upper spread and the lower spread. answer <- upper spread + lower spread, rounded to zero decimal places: 153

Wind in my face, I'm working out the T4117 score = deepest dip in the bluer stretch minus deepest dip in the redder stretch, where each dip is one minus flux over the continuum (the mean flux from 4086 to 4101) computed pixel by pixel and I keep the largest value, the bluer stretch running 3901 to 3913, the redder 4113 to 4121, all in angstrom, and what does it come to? 0.14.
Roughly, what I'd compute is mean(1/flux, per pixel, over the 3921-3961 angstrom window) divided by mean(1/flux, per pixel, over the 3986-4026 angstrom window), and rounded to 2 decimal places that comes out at 1.80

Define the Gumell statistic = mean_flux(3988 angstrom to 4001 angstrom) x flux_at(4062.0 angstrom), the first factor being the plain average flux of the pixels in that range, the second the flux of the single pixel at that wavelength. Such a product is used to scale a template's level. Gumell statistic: 584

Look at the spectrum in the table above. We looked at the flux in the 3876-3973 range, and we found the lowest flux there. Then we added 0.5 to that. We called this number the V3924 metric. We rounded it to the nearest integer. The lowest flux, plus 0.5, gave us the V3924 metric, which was 4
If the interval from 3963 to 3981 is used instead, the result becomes 5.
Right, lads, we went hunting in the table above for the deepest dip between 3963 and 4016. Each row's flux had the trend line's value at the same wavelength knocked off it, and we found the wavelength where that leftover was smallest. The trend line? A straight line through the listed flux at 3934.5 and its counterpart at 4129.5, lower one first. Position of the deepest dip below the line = 3969.5 angstrom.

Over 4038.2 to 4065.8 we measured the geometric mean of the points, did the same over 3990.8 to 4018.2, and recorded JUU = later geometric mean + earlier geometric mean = 49.0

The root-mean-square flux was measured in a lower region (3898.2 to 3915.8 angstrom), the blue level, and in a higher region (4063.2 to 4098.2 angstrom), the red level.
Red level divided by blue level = 1.10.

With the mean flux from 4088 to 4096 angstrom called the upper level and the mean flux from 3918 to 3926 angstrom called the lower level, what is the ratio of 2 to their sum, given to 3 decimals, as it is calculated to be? 0.042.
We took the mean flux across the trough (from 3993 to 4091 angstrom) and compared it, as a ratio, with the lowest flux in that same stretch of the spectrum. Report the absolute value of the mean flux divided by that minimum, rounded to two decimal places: 1.08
